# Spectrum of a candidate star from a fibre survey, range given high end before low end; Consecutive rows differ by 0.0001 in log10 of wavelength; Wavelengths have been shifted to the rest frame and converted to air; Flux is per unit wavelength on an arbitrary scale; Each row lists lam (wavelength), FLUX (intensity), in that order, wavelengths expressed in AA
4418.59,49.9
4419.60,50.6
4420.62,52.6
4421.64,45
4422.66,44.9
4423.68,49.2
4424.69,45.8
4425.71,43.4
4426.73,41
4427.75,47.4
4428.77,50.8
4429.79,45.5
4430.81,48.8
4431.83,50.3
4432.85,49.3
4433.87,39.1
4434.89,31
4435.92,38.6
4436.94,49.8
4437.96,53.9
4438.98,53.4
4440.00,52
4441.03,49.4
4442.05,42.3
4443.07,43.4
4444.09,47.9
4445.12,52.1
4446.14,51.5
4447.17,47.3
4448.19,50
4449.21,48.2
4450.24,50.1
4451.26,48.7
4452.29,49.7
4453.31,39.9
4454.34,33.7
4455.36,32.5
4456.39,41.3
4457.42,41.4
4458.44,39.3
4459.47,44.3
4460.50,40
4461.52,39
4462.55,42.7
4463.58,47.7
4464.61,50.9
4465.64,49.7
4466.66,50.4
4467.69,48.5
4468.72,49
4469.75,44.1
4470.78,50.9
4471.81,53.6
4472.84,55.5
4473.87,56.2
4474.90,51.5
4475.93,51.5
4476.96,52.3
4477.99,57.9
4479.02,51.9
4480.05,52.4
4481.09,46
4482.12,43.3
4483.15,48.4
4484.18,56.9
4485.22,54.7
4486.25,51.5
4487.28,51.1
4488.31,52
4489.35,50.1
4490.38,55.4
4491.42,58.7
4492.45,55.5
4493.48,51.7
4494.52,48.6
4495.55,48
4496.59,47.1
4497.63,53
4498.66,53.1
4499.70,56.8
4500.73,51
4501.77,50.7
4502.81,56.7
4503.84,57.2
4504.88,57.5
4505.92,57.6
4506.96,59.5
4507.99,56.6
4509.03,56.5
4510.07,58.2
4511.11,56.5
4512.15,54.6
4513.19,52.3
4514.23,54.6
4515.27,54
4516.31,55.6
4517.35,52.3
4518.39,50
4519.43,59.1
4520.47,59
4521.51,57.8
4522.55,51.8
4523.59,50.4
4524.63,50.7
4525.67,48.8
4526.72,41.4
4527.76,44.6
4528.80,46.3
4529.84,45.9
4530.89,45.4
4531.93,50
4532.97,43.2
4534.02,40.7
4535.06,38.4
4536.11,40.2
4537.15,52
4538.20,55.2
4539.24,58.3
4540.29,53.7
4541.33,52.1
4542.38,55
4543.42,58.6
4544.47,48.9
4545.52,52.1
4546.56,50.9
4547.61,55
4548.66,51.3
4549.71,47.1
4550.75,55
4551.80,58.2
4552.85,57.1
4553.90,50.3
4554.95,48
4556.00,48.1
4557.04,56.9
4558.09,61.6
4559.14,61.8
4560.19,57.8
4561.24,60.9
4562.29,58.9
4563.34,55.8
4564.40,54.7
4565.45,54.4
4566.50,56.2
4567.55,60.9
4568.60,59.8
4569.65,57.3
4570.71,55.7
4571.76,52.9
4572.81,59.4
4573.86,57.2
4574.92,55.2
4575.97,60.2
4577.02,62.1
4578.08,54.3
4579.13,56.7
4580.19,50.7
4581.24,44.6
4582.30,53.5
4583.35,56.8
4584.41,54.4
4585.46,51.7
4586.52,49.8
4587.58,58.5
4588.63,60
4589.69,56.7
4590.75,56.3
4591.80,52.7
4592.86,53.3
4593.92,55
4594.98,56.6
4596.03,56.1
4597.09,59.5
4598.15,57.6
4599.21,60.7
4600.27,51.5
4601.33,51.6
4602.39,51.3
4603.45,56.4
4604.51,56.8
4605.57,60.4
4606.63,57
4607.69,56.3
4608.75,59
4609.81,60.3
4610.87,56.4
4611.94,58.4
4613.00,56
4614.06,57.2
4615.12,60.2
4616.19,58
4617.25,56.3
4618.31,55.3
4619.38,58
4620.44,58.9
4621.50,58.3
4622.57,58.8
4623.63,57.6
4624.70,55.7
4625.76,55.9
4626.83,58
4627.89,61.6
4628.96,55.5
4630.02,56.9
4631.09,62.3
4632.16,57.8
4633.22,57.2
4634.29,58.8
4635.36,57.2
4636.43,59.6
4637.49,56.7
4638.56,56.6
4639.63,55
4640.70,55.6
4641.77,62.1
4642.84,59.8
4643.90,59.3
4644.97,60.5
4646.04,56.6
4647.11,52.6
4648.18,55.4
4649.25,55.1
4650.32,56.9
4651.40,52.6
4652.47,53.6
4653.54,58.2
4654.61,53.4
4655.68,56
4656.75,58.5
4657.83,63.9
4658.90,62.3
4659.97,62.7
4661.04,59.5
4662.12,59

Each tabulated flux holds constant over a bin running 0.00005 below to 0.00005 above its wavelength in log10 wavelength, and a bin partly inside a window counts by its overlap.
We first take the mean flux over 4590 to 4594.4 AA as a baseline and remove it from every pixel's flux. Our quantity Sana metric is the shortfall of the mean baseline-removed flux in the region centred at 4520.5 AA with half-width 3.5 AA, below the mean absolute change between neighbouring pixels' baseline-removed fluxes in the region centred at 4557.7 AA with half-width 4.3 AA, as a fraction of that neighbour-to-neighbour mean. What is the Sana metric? 1.0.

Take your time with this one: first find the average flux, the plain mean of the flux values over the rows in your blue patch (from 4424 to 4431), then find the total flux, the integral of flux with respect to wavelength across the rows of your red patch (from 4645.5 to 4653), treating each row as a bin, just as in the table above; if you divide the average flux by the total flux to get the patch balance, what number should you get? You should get 0.11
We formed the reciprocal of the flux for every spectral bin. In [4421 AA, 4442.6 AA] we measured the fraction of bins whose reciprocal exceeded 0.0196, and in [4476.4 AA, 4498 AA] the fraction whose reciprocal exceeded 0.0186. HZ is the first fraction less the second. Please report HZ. 0.14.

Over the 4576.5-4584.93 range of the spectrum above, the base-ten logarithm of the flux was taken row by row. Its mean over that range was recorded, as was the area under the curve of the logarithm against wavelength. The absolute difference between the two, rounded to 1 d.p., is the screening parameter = 12.9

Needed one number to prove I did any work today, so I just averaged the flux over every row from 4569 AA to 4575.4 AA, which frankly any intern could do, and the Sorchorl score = 56.3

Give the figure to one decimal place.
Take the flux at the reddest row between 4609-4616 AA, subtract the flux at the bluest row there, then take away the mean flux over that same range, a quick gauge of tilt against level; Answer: -58.2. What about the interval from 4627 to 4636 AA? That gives -62.8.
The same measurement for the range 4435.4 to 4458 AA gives -43.4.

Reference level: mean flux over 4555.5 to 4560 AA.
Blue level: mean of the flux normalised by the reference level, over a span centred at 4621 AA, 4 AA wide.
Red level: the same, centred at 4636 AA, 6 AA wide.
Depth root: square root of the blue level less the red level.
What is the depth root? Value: 0.12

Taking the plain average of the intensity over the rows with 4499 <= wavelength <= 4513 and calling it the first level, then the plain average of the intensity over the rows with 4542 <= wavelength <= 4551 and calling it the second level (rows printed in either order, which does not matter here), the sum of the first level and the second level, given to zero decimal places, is 109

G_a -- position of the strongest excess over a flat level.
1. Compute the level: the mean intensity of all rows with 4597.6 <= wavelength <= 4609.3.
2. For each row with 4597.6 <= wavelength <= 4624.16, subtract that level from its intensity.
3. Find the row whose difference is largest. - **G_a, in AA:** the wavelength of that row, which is 4599.21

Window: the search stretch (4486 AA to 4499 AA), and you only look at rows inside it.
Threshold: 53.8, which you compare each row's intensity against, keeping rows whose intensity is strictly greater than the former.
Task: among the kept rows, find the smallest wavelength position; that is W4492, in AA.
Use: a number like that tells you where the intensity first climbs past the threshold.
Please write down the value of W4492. 4490.38 AA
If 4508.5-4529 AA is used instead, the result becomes 4509.03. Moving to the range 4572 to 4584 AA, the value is 4572.81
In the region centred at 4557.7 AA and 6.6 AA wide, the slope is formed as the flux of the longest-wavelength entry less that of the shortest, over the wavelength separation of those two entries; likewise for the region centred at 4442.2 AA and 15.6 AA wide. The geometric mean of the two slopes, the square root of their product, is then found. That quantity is 1.50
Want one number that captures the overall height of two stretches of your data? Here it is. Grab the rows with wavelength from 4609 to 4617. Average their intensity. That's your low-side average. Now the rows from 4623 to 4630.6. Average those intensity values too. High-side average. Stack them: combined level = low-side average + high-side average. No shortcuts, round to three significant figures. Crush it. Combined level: 115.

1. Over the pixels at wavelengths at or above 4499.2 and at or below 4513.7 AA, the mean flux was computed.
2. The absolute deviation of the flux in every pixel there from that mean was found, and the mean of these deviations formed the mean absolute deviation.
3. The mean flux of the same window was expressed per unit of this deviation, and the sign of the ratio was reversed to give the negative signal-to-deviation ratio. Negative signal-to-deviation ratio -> -27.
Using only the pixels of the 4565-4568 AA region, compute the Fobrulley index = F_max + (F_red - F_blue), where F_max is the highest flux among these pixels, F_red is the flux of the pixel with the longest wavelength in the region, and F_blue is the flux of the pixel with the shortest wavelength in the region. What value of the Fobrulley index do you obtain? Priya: 67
